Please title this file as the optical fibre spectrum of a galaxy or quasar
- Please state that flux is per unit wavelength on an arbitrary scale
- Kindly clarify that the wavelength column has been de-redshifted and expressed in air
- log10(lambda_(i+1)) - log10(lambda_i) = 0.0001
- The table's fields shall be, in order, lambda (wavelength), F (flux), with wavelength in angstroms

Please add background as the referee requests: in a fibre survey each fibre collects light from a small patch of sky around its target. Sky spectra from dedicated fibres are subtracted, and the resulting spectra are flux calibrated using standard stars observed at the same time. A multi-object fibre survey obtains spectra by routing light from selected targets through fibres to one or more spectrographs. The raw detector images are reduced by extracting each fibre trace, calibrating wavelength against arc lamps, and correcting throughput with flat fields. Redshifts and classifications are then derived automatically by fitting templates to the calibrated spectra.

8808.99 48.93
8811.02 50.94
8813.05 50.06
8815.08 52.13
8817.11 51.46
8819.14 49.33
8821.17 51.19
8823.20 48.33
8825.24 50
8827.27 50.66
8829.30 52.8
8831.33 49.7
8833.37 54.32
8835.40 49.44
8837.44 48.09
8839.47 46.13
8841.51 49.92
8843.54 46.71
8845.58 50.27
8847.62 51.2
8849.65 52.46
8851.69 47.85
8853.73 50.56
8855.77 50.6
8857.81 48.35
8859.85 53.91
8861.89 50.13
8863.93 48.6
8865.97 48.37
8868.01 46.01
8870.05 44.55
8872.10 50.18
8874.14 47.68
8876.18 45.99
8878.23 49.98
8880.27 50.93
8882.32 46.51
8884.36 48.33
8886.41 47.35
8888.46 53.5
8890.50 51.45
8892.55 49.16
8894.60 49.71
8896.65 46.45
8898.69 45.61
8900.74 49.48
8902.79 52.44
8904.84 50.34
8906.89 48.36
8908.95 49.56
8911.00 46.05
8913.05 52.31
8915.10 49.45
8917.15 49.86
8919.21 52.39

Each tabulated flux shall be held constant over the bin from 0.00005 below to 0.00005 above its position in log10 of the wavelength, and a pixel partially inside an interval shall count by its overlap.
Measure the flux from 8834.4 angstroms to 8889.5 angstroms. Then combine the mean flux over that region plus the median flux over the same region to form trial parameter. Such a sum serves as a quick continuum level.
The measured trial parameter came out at 97.6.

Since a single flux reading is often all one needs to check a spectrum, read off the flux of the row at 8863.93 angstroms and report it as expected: 48.6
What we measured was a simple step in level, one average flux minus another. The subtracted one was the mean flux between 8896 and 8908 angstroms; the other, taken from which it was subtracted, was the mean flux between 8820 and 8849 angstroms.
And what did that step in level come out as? 1.1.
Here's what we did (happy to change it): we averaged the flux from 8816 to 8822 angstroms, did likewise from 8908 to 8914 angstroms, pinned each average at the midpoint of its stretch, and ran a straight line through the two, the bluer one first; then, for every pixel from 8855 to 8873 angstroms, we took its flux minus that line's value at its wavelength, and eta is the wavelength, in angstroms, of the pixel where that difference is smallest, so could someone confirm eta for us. 8870.05 angstroms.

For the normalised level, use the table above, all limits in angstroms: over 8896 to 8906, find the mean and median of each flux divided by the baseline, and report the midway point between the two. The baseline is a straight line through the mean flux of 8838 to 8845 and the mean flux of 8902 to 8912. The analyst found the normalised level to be 1.00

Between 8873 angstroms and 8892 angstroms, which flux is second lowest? 46.51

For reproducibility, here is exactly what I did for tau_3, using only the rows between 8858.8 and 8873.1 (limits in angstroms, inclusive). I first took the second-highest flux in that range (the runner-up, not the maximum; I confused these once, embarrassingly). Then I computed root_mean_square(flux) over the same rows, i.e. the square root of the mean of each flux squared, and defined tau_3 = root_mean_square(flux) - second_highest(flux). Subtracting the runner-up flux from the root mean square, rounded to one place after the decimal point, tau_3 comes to -1.3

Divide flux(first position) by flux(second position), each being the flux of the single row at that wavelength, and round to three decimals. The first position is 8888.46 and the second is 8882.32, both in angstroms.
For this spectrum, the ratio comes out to 1.150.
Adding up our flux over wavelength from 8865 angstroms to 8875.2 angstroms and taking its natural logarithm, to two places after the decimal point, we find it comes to 6.18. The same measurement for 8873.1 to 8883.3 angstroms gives 6.20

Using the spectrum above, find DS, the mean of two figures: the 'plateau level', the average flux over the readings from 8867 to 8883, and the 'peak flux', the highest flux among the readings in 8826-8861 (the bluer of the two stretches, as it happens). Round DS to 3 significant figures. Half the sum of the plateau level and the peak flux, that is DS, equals 51.0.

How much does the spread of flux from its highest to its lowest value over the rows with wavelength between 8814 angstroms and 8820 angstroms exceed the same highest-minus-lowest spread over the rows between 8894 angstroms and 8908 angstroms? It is -4.0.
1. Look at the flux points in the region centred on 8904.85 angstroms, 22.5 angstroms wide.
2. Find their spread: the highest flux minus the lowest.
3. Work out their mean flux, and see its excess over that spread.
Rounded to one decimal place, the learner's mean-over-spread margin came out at 42.2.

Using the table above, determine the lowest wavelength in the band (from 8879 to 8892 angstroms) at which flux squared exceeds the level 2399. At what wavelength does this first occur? 8880.27 angstroms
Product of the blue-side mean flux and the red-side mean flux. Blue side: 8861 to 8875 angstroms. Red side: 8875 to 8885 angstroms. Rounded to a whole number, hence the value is 2317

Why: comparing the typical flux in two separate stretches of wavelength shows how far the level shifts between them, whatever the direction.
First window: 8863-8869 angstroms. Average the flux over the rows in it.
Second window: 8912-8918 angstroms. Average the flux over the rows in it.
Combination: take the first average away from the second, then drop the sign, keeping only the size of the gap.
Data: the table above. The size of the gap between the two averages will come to 2.9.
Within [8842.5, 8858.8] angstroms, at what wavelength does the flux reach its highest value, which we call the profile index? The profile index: 8849.65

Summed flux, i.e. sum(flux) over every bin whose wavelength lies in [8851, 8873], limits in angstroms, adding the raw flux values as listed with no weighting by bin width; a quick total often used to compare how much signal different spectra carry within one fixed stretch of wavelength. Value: 539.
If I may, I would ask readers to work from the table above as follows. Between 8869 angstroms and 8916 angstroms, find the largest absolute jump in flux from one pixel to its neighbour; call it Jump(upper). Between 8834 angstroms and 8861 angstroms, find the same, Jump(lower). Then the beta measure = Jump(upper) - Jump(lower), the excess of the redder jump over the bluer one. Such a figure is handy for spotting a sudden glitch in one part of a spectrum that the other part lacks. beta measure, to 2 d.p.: 0.70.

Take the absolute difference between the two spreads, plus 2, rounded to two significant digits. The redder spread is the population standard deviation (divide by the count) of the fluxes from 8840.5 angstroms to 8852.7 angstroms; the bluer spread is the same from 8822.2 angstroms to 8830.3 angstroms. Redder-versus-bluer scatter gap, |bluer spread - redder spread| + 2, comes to 2.3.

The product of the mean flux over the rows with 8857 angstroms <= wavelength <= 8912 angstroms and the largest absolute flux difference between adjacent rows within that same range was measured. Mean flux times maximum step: 300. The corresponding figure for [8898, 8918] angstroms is 309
